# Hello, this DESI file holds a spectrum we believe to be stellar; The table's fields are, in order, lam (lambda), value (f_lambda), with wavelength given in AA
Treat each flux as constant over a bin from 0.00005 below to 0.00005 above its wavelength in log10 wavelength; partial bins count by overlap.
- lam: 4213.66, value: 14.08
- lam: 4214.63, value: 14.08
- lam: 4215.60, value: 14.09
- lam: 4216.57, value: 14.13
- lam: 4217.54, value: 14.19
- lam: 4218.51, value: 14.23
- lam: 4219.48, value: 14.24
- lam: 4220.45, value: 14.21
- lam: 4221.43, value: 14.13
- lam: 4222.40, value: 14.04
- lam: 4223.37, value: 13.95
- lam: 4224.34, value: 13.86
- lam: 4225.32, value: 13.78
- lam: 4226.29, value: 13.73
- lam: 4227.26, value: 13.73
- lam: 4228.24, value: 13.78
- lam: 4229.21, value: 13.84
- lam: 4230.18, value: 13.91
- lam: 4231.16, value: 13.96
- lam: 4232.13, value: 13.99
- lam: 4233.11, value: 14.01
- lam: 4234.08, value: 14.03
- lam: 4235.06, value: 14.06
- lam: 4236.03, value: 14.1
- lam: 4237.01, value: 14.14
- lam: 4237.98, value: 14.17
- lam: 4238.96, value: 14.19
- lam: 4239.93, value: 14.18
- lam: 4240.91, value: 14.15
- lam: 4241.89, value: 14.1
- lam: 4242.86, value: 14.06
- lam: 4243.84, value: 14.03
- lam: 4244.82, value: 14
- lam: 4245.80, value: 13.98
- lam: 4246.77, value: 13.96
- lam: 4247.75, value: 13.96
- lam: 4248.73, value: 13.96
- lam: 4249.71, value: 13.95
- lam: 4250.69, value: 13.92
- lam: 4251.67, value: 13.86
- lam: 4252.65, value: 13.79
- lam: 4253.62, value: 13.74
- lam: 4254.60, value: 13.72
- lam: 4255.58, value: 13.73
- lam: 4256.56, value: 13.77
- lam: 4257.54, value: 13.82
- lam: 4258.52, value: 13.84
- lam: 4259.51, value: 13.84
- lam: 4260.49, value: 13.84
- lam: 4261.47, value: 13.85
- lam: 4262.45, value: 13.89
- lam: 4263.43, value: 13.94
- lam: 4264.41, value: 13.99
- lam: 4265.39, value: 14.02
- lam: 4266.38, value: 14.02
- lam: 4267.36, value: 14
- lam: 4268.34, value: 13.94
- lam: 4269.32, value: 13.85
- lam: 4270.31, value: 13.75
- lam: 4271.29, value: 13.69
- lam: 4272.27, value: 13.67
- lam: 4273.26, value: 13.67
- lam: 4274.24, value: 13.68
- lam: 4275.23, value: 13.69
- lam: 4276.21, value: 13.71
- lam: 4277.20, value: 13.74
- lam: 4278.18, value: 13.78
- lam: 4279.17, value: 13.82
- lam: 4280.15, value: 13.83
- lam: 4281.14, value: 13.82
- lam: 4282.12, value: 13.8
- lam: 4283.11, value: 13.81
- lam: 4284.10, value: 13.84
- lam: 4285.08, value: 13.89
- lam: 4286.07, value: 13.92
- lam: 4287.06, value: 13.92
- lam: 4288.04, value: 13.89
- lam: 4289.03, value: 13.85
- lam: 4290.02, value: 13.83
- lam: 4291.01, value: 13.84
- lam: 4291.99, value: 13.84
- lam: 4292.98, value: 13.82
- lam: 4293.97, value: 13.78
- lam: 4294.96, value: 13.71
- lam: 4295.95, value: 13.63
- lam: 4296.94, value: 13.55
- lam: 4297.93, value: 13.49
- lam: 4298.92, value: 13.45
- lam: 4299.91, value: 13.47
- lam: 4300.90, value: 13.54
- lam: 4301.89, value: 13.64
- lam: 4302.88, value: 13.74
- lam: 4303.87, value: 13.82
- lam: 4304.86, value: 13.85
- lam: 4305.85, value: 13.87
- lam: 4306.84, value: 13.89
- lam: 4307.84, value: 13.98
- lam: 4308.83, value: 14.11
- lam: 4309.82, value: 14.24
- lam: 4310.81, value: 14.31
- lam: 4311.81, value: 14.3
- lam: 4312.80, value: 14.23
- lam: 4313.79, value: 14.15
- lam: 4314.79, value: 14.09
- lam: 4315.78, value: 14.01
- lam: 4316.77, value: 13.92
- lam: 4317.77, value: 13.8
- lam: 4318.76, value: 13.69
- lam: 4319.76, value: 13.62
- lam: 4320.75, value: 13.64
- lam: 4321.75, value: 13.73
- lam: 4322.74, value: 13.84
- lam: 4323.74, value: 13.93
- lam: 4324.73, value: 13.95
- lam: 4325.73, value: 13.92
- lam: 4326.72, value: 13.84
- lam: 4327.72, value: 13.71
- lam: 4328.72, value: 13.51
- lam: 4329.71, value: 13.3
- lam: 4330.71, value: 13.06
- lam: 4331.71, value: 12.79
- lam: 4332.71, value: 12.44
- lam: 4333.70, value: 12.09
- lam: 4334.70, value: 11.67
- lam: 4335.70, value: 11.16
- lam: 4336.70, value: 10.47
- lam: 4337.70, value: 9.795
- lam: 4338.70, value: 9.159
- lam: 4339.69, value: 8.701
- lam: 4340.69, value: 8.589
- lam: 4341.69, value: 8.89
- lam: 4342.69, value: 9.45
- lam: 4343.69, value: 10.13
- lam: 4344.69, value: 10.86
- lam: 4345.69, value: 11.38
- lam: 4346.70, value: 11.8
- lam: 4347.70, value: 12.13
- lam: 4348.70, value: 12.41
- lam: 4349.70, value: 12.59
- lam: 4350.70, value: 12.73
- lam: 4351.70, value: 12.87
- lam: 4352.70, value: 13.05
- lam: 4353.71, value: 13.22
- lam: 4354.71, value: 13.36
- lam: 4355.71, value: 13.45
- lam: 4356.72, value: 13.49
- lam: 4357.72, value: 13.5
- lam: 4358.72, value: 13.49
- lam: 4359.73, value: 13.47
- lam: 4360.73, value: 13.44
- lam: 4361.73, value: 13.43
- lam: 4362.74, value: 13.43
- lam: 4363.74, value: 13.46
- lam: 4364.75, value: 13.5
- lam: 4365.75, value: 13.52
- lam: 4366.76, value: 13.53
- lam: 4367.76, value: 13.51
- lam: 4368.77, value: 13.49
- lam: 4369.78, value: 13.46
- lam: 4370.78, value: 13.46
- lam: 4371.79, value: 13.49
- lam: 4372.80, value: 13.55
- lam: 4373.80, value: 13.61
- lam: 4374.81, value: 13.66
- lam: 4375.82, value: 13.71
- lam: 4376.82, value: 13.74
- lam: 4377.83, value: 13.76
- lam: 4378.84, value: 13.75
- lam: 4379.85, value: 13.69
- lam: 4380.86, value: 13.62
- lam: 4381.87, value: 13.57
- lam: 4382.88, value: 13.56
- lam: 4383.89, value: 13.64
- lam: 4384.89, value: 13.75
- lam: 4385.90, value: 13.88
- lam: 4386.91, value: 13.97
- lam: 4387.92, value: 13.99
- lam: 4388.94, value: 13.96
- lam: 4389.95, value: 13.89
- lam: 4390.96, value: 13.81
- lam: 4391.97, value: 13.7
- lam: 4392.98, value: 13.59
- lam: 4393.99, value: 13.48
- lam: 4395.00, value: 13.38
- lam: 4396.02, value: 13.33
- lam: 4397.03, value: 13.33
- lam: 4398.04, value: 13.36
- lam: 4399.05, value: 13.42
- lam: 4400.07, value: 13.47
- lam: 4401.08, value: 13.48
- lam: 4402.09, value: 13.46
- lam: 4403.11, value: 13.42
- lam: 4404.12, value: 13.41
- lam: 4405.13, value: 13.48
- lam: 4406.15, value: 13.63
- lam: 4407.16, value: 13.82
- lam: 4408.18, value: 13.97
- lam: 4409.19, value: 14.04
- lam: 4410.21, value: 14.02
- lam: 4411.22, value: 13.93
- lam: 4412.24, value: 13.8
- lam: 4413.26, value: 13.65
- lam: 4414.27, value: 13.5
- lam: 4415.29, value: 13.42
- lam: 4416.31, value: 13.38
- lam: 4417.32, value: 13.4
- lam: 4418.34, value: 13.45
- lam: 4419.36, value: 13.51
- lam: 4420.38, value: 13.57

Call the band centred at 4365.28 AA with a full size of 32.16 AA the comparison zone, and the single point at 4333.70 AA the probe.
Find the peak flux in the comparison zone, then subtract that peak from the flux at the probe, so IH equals -1.7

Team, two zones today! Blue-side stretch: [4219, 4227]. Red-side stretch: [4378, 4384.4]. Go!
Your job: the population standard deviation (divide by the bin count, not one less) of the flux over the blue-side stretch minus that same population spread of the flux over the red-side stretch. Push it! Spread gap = 0.1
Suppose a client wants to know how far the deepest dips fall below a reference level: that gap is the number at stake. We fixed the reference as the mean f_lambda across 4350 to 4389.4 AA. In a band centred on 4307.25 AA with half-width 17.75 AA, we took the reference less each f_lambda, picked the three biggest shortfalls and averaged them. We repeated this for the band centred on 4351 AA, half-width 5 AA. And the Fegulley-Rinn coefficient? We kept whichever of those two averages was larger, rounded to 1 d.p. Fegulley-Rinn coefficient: 1.4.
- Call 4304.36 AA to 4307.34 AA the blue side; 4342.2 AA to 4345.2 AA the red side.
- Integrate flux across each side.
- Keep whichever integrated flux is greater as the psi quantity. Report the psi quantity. 41.3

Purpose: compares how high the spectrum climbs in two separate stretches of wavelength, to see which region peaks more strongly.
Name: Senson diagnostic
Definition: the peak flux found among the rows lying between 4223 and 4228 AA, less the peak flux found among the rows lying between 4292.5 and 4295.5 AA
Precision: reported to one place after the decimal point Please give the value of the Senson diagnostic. 0.1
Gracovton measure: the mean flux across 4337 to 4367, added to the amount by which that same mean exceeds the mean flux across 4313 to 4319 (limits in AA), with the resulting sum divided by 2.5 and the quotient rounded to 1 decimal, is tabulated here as 4.1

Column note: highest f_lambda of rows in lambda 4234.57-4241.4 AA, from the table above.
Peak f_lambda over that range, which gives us 14.19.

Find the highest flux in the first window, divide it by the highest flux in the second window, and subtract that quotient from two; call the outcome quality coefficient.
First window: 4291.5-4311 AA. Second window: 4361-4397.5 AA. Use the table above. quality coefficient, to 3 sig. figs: 0.977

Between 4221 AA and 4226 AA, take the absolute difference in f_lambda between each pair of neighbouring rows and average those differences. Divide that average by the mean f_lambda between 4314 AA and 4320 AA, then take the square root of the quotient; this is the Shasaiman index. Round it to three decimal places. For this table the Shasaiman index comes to 0.079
